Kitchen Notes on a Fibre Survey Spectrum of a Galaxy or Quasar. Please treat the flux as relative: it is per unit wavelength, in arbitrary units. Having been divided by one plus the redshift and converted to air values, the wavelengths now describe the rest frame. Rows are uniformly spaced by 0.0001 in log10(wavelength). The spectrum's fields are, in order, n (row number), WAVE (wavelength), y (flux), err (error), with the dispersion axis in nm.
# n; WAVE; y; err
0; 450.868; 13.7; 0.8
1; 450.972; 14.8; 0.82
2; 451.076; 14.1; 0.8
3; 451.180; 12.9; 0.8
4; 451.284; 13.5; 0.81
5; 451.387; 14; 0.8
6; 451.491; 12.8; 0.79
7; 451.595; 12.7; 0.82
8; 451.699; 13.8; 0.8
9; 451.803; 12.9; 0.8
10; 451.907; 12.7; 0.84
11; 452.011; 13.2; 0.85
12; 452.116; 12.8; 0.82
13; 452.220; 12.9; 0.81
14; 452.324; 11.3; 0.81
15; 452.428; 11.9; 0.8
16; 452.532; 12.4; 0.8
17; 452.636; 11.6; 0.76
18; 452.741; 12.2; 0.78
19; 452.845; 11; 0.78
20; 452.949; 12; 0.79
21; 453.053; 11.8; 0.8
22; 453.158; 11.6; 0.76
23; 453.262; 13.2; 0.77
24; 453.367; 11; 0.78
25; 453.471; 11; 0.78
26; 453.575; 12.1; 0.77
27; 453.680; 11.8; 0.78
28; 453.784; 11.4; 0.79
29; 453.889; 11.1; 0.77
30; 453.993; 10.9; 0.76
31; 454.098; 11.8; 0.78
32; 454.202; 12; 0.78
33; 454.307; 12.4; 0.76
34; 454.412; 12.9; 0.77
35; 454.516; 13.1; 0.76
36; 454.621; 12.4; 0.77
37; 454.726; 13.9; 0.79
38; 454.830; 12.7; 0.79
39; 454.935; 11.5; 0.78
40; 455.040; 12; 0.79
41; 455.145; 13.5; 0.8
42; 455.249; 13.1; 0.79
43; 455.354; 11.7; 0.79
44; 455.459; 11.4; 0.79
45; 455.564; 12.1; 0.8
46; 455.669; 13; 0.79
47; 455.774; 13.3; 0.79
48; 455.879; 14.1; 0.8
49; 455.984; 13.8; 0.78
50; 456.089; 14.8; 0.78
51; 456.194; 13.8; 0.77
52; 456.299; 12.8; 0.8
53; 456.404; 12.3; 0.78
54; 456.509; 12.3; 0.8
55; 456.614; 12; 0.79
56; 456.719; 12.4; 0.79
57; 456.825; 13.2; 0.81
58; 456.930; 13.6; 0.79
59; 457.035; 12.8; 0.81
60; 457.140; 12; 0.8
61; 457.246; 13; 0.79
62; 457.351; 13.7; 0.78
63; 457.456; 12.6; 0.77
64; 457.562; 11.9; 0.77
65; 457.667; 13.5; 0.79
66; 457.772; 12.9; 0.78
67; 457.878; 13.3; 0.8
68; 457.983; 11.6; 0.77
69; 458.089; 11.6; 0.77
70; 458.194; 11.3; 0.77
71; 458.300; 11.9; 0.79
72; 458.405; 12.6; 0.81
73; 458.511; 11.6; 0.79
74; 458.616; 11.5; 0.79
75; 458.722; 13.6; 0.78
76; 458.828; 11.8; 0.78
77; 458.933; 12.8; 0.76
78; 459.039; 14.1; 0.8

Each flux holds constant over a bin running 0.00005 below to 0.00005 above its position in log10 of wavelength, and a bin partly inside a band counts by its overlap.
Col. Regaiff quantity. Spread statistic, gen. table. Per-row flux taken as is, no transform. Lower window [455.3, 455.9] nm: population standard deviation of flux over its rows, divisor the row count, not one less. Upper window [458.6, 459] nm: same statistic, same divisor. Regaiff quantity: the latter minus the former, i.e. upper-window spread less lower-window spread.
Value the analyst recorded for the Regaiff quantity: -0.12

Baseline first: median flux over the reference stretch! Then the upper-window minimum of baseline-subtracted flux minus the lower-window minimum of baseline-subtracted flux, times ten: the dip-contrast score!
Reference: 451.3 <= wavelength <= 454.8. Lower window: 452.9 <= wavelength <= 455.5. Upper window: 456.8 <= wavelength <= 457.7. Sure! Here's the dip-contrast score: 10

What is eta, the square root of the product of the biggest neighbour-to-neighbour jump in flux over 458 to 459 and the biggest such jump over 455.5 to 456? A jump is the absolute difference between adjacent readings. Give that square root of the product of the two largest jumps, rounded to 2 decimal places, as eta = 1.37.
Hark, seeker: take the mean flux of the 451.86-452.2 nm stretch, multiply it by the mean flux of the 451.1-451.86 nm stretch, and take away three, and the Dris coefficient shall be 168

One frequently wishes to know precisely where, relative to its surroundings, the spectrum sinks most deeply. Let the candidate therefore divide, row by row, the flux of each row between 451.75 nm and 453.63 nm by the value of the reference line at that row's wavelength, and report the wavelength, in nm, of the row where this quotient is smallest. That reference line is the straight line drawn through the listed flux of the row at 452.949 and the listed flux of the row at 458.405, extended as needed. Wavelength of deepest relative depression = 453.471 nm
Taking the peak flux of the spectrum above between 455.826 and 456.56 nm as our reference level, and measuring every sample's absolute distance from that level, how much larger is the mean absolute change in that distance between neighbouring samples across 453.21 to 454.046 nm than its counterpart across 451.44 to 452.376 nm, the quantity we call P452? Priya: 0.0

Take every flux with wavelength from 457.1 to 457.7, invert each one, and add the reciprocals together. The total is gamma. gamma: 0.471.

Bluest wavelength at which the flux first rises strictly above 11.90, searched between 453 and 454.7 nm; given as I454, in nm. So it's 453.262 nm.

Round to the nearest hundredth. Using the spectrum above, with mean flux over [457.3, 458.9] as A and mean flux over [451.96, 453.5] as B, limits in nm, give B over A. 0.97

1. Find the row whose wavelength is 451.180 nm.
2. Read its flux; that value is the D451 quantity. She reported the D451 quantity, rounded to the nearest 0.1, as 12.9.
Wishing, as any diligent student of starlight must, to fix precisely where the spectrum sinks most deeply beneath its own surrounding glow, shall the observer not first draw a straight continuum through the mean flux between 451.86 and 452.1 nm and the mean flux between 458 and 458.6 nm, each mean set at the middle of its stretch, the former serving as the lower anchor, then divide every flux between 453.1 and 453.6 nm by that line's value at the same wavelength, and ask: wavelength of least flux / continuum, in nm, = 453.367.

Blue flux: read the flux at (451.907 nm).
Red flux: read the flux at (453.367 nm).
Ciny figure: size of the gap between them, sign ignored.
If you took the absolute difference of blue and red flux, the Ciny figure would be 1.7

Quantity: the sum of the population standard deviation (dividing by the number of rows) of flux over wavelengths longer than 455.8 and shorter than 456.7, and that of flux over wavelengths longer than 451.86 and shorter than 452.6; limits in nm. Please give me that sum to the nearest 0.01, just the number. 1.56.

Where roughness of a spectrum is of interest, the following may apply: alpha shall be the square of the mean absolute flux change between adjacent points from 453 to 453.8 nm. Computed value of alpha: 0.69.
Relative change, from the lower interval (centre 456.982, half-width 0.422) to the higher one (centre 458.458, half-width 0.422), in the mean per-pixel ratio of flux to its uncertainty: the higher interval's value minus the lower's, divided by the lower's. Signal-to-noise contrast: -0.05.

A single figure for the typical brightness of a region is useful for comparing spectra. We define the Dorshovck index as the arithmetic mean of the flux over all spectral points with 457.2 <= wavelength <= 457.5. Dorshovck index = 13.1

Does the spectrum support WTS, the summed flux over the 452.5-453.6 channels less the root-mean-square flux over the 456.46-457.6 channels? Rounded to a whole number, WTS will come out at 117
